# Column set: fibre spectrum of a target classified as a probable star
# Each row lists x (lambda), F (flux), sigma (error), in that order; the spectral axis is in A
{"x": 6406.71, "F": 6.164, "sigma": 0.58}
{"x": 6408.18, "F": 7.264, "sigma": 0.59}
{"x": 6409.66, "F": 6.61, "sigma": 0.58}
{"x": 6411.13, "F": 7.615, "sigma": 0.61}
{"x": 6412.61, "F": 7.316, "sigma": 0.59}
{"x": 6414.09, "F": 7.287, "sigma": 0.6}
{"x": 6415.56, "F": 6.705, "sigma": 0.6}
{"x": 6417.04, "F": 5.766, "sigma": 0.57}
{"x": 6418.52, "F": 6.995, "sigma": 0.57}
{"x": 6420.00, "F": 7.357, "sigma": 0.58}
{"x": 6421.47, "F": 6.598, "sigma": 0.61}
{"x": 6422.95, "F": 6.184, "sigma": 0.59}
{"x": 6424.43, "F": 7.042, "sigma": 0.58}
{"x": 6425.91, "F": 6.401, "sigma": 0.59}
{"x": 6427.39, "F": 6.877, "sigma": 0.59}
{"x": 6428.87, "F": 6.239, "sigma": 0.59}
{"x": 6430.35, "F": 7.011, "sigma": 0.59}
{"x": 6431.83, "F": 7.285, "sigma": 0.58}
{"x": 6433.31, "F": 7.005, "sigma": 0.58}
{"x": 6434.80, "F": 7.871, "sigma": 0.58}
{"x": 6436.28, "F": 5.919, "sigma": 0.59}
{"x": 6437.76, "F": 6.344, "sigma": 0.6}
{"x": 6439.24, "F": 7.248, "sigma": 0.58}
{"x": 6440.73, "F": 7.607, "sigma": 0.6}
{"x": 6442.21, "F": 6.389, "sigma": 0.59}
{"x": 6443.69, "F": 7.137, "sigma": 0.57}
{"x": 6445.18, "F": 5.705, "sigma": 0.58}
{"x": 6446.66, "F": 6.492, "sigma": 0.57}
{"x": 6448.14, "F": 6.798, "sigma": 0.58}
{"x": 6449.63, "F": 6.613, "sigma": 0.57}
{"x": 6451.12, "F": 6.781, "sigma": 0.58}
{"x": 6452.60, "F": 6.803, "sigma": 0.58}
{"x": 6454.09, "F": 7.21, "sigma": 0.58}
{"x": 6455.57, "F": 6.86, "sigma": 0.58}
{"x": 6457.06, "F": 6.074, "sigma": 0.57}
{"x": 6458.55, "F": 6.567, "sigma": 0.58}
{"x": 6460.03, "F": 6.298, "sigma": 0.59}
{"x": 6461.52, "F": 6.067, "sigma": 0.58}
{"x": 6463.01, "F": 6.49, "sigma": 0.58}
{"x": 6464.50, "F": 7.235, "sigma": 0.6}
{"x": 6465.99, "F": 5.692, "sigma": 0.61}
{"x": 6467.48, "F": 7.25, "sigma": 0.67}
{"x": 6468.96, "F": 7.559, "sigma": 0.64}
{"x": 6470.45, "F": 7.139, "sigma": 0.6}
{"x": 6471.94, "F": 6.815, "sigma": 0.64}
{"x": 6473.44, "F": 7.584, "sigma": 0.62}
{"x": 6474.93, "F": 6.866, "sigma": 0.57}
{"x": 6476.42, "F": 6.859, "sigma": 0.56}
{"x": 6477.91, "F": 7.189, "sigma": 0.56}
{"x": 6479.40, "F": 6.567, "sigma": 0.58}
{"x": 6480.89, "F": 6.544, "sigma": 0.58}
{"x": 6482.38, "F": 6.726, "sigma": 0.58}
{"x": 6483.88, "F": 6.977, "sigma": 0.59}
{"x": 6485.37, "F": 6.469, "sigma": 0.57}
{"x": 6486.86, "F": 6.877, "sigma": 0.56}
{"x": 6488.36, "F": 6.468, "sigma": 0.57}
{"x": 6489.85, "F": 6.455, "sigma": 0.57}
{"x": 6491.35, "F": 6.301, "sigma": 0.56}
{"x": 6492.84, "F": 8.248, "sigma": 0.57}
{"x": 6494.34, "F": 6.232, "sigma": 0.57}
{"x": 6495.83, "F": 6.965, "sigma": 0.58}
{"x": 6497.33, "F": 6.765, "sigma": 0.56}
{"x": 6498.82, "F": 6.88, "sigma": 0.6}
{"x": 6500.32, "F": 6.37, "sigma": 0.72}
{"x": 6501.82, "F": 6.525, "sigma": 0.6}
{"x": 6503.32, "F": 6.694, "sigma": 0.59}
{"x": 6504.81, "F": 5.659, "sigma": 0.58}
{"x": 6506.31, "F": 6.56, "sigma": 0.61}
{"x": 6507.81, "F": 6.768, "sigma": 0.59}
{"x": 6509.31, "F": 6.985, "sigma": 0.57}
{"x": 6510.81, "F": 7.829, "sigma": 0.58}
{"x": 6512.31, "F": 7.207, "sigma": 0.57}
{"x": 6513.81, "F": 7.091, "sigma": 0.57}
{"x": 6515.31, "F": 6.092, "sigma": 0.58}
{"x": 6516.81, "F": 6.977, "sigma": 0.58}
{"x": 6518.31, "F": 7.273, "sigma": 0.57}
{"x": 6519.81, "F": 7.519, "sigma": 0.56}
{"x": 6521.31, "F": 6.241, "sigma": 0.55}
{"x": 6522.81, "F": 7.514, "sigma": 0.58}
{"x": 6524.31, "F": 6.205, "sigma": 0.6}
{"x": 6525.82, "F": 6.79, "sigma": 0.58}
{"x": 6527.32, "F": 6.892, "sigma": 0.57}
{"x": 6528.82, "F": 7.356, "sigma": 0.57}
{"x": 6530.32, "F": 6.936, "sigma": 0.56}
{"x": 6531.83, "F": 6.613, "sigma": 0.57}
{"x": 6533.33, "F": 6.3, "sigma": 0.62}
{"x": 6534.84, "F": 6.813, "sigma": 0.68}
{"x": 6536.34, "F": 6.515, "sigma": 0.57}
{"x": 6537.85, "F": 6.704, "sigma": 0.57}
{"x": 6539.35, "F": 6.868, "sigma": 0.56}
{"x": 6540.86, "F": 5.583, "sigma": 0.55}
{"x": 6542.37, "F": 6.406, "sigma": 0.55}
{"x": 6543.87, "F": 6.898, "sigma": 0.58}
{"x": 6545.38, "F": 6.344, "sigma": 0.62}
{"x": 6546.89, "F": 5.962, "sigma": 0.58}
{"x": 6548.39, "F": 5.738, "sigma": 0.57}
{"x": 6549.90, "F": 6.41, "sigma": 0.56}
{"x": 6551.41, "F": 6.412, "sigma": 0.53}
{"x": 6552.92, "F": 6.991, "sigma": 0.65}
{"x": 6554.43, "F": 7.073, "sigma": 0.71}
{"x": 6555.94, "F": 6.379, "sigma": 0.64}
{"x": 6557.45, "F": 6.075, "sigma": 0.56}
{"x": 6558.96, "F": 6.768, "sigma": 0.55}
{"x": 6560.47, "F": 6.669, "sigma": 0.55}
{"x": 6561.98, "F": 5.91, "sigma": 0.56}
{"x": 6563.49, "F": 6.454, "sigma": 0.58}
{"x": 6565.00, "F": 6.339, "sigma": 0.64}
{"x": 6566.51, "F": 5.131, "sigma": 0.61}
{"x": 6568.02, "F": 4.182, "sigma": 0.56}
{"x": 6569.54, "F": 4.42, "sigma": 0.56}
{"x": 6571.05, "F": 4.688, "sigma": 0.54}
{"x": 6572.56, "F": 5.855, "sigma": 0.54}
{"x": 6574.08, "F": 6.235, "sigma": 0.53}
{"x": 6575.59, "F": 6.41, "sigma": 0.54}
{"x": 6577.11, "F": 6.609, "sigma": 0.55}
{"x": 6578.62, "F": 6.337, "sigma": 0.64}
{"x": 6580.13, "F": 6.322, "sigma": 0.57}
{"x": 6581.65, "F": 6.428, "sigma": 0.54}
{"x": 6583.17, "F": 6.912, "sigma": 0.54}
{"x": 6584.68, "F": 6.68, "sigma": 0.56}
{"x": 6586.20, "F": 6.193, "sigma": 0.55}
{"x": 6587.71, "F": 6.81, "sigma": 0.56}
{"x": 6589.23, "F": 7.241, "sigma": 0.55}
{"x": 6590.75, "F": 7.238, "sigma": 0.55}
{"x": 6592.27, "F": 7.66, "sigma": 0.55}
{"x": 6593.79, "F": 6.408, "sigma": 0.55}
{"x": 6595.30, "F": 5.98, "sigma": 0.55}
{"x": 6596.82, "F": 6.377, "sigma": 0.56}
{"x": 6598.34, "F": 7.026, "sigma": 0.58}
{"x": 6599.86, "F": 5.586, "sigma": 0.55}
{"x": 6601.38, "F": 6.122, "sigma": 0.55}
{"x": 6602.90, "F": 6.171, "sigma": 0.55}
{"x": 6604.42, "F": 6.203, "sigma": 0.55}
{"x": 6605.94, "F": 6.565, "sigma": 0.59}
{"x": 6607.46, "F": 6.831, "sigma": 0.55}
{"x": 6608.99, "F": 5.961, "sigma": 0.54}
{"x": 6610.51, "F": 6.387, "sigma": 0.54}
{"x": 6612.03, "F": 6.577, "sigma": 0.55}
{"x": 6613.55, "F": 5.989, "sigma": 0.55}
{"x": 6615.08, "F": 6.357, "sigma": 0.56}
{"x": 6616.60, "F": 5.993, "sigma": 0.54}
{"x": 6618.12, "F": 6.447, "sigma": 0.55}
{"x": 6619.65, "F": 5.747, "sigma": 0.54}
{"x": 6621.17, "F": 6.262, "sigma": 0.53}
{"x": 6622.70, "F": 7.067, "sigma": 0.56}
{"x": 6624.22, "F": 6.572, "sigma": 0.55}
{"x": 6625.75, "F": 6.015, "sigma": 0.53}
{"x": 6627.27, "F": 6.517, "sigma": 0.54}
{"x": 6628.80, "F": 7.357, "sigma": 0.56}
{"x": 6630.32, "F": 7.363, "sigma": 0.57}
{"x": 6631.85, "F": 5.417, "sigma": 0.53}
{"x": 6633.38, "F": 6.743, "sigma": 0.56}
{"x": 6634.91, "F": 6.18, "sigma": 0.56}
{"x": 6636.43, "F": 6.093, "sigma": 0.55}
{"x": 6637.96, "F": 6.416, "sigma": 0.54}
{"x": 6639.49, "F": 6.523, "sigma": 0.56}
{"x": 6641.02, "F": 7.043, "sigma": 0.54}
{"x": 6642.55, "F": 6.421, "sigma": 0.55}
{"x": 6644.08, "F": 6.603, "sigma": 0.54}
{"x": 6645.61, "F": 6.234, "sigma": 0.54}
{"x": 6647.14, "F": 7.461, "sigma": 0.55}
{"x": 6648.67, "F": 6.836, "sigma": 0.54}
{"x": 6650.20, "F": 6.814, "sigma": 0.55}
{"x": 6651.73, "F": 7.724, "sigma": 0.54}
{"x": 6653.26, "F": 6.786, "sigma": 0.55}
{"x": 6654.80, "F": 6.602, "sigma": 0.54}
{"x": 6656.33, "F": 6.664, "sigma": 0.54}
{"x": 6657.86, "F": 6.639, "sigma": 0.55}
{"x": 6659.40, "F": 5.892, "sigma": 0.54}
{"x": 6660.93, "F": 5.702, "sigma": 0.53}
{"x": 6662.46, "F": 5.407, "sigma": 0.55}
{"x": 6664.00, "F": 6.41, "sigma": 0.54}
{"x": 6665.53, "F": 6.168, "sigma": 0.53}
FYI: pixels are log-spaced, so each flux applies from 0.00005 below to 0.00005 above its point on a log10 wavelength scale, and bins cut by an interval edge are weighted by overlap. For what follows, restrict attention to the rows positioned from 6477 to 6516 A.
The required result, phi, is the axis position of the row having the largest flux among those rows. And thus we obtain 6492.84 A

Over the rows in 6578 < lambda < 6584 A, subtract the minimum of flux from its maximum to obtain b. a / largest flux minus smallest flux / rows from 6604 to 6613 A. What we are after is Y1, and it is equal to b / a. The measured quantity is 0.7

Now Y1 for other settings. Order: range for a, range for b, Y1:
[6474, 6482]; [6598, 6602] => 2.2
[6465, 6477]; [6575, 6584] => 0.3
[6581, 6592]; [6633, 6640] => 0.6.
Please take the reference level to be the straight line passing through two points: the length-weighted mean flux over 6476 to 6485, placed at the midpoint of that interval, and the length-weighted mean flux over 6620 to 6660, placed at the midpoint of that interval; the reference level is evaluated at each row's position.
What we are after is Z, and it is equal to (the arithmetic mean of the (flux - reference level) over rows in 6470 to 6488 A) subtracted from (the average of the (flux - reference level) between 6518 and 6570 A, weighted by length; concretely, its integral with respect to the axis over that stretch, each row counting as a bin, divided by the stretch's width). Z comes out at -0.4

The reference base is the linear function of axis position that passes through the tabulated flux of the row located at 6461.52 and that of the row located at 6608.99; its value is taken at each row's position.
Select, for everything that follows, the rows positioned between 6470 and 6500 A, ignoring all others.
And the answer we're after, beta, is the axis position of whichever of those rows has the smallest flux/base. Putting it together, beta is 6494.34 A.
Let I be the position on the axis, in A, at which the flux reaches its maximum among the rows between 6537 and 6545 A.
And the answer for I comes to 6543.87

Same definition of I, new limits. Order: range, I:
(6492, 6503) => 6492.84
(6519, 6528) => 6519.81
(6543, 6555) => 6554.43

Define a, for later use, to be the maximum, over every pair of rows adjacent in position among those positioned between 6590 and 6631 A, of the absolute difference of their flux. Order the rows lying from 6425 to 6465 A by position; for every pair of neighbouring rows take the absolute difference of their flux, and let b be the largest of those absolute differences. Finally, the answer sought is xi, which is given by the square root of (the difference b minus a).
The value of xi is 0.72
